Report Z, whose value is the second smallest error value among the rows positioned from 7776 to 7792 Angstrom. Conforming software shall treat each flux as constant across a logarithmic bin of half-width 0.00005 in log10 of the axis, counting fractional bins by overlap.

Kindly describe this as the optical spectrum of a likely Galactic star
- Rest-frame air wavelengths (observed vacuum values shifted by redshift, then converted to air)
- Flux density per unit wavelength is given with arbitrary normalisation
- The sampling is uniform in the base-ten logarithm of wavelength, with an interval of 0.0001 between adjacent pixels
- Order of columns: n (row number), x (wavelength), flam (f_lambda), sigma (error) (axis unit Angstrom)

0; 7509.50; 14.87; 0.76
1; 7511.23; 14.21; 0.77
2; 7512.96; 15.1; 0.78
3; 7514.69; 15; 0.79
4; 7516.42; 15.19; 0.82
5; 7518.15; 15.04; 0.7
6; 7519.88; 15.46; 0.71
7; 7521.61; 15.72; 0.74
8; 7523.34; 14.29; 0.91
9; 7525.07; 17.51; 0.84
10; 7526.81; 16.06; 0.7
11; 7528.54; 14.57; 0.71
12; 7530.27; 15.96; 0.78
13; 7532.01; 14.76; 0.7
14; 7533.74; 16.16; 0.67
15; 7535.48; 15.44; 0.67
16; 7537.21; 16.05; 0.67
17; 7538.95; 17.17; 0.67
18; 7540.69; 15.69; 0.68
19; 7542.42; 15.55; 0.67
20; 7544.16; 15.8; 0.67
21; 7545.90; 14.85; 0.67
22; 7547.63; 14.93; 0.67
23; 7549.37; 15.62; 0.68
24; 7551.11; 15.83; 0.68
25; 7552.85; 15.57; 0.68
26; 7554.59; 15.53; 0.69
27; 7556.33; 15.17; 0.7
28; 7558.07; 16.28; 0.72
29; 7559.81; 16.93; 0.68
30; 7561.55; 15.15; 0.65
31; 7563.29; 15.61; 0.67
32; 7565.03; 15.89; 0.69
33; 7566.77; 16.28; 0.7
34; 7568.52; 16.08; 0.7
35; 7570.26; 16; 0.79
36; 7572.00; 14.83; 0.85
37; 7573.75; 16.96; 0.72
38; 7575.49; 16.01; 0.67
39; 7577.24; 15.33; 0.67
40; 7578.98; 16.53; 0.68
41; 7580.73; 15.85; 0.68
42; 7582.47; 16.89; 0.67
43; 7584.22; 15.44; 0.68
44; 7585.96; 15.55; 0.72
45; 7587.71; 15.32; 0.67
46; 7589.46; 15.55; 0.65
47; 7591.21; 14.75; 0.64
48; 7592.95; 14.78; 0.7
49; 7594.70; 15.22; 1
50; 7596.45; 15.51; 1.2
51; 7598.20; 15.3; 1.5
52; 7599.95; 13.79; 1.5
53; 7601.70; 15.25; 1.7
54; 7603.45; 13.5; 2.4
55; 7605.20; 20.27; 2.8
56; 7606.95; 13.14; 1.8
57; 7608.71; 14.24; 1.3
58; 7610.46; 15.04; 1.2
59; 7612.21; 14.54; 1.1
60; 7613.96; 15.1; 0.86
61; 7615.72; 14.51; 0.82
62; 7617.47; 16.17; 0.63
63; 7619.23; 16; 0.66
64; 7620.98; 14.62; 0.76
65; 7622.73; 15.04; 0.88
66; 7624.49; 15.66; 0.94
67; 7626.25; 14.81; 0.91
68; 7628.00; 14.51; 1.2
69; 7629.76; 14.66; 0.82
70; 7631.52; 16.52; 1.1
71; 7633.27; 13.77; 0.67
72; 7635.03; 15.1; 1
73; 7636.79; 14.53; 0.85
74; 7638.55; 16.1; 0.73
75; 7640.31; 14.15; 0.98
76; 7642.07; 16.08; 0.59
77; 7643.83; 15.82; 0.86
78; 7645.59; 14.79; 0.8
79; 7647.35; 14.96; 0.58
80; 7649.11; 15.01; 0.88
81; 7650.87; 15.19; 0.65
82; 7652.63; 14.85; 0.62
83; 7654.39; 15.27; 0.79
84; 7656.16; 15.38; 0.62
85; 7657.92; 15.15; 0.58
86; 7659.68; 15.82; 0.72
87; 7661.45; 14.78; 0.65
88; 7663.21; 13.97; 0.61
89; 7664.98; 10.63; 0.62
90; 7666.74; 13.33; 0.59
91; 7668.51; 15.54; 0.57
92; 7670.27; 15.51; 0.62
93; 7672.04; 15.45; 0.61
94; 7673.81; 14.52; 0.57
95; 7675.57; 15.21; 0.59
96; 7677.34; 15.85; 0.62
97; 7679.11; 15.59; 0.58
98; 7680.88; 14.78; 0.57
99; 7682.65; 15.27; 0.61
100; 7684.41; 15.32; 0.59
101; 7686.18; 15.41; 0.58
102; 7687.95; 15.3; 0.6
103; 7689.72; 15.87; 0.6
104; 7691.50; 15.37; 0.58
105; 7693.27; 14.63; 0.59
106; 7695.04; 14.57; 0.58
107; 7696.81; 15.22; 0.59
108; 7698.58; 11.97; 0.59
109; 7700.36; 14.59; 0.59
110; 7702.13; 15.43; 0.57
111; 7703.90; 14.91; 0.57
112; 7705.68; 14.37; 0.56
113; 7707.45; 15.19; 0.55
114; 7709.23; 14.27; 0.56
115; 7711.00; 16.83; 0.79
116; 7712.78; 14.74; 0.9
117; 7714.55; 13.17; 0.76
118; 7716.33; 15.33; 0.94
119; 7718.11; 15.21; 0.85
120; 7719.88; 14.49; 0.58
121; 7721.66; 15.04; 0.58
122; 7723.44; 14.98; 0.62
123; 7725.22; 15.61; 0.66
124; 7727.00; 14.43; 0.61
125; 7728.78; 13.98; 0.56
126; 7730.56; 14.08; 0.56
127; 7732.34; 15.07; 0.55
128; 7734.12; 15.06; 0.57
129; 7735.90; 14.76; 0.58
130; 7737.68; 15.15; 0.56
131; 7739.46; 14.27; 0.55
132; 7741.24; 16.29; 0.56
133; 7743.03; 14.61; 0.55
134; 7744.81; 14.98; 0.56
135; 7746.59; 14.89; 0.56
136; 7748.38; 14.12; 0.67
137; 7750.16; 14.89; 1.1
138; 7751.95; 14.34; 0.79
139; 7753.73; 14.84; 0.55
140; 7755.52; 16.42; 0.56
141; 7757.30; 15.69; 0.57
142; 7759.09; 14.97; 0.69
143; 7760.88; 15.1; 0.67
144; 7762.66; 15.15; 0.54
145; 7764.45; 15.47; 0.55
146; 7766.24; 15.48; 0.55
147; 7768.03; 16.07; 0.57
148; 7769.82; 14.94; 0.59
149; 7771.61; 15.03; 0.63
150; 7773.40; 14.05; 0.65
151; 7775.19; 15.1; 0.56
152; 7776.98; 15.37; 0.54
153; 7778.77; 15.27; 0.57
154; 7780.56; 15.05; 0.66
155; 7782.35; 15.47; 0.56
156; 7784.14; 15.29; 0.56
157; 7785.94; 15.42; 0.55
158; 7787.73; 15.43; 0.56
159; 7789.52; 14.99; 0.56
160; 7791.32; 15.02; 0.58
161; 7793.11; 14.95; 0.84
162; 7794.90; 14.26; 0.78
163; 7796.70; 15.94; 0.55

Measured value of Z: 0.55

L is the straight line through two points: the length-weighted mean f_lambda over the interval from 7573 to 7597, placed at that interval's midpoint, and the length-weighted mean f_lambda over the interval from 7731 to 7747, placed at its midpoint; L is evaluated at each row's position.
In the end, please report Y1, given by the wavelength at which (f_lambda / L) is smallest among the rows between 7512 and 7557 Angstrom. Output 7523.34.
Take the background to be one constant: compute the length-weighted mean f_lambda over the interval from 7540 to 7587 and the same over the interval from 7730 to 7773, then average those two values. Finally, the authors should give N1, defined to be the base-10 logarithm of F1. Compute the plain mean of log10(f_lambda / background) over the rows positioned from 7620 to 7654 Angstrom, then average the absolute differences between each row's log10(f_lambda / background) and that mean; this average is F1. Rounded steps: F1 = 0.0151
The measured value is -1.820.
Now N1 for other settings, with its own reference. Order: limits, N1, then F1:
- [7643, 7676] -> -1.643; 0.0228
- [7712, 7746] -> -1.836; 0.0146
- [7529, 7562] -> -1.884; 0.0131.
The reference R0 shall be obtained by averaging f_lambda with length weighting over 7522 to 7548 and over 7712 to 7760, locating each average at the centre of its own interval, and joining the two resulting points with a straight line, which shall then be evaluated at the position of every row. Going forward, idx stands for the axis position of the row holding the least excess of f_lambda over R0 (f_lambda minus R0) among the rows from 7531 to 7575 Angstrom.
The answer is 7532.01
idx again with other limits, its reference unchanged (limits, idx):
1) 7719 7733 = 7728.78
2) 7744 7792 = 7748.38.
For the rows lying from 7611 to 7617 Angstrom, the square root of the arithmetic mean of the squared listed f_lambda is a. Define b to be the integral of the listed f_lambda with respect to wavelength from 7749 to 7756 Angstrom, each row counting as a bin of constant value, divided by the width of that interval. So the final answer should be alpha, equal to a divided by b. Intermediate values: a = 14.72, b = 15.0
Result 0.98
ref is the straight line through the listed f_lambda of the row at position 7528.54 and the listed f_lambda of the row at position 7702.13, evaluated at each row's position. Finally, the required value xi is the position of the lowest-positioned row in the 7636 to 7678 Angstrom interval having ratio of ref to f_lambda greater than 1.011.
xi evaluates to 7636.79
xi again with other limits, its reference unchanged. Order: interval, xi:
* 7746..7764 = 7746.59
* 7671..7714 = 7673.81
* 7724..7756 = 7727.00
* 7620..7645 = 7620.98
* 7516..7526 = 7523.34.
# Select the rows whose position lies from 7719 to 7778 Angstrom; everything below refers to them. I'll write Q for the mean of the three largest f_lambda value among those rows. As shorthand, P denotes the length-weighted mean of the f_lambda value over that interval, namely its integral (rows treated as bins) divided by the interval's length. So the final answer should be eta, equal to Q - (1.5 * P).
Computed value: -6.2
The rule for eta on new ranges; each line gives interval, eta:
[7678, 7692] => -7.4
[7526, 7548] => -7.0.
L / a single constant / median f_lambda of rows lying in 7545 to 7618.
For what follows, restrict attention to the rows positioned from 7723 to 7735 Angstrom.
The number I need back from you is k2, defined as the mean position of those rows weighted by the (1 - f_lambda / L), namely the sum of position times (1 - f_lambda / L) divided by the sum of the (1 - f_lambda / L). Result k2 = 7729.2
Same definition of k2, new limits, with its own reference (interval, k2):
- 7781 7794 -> 7790.3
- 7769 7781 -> 7774.1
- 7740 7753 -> 7749.2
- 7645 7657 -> 7649.5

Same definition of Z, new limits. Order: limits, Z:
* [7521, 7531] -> 0.71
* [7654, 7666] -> 0.61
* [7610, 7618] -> 0.82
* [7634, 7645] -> 0.73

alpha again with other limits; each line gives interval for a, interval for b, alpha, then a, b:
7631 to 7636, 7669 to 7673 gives 0.98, 15.17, 15.5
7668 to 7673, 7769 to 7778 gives 1.04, 15.50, 14.9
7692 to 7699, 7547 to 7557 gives 0.92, 14.15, 15.5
